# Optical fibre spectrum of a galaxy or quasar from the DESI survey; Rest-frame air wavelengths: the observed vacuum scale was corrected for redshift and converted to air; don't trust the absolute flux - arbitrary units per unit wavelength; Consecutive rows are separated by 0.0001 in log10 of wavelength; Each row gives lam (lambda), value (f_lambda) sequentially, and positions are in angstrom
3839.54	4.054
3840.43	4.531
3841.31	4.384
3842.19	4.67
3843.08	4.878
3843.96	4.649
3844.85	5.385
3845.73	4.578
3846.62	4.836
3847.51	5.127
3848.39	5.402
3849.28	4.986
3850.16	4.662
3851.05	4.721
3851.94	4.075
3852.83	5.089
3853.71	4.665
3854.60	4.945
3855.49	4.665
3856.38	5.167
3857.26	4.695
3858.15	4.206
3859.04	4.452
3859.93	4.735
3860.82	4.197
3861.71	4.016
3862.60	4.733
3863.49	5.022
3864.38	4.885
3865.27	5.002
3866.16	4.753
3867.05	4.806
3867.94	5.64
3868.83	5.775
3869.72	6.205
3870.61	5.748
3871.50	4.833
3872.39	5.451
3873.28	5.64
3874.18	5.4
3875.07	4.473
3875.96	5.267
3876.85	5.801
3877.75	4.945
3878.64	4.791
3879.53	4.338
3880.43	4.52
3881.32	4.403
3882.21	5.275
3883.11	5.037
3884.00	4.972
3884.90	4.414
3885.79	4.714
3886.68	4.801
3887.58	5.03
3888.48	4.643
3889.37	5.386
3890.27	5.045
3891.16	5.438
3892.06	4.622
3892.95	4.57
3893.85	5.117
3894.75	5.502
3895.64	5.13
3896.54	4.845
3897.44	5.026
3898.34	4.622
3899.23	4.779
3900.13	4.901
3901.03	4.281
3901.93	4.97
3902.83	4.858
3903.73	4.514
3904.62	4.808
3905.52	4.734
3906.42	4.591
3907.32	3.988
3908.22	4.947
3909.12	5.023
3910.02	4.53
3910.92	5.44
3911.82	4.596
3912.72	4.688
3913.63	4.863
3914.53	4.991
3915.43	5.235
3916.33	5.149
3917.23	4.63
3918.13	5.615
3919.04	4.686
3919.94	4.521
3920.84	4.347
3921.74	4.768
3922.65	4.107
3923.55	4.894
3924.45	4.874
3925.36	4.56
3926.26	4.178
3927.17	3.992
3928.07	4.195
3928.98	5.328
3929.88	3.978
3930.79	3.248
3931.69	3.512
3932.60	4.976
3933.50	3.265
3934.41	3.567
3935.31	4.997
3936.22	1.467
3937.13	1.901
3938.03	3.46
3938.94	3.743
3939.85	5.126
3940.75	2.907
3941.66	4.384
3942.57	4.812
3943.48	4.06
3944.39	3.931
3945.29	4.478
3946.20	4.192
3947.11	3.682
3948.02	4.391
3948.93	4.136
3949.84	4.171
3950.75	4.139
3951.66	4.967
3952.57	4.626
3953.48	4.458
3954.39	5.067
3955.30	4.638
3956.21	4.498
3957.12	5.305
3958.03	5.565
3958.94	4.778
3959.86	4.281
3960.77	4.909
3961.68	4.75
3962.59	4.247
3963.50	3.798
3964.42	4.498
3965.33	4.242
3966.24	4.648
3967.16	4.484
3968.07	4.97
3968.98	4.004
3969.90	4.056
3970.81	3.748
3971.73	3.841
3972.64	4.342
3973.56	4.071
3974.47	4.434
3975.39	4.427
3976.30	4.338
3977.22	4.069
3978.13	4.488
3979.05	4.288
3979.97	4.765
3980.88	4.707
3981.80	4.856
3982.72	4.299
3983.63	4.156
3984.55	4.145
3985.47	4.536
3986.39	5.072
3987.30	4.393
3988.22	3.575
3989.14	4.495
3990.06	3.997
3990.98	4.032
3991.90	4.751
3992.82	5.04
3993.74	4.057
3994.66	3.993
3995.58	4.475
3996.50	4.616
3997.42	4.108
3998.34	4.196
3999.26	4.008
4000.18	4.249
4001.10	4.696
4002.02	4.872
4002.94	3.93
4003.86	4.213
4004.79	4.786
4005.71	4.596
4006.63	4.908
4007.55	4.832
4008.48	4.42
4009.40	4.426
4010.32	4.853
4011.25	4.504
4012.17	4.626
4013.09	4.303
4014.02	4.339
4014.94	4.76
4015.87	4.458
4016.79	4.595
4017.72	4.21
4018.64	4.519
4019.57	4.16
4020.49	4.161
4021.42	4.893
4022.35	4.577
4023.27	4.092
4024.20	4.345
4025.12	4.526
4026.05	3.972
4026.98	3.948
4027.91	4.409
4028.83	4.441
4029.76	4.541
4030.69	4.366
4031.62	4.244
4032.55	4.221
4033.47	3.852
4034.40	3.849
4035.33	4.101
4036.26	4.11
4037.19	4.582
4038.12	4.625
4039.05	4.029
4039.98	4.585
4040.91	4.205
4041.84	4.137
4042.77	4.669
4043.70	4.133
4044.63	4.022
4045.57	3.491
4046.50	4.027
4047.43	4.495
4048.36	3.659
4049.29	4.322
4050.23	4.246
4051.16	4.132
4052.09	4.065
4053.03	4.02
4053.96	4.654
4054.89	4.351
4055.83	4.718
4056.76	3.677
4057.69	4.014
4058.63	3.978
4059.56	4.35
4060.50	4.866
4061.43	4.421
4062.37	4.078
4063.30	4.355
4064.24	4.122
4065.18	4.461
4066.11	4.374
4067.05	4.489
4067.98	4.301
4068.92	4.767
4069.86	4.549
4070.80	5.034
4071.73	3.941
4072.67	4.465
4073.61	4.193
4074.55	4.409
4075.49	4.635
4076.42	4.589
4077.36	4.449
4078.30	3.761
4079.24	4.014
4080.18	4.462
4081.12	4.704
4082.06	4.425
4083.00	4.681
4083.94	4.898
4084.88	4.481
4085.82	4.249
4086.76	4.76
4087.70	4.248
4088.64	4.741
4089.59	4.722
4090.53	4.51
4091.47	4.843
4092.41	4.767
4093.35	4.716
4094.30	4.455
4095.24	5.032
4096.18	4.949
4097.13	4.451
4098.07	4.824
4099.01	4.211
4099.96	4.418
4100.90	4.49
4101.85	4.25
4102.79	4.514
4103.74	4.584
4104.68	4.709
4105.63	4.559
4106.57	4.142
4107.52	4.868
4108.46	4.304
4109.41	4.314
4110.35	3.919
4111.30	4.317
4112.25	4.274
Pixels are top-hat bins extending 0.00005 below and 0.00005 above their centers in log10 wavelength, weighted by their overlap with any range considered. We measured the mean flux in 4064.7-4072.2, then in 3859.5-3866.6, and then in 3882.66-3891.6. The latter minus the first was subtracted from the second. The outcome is 4.2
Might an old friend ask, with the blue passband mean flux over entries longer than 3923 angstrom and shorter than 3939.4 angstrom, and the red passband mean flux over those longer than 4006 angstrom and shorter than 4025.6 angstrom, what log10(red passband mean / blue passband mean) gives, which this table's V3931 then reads 0.06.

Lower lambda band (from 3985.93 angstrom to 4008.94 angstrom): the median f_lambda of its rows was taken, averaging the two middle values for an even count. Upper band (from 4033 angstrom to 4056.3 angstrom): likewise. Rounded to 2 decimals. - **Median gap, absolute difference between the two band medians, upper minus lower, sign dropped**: 0.29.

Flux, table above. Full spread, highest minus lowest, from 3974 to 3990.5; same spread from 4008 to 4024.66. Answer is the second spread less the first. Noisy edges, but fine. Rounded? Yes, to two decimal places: -0.70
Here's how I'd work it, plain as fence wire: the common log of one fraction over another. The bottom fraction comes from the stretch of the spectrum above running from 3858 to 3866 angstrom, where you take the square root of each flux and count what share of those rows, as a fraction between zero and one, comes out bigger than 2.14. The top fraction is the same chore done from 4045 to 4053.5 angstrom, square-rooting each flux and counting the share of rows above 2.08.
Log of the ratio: -0.7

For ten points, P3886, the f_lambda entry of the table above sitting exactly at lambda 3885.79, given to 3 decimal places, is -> 4.714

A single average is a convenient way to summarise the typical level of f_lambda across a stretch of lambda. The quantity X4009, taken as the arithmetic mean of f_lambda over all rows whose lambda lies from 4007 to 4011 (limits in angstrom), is 4.63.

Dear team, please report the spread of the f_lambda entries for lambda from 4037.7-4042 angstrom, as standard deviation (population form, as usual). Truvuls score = 0.24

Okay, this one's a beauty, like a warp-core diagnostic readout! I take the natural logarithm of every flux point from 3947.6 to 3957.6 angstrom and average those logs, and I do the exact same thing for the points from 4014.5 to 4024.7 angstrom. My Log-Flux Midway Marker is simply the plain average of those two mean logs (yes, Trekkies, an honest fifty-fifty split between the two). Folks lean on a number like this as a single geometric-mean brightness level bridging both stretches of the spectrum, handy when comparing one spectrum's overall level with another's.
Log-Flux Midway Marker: 1.50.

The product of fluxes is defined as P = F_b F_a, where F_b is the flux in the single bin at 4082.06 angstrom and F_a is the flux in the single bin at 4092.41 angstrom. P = 21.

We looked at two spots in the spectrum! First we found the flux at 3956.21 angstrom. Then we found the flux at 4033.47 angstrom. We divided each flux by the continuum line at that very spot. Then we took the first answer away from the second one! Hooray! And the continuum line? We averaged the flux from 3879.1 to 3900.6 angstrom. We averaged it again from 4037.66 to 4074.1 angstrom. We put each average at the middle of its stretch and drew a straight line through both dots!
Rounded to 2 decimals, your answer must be -0.09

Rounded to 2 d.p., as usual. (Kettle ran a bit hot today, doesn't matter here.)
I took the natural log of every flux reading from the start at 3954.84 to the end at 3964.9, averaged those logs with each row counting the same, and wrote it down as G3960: 1.53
